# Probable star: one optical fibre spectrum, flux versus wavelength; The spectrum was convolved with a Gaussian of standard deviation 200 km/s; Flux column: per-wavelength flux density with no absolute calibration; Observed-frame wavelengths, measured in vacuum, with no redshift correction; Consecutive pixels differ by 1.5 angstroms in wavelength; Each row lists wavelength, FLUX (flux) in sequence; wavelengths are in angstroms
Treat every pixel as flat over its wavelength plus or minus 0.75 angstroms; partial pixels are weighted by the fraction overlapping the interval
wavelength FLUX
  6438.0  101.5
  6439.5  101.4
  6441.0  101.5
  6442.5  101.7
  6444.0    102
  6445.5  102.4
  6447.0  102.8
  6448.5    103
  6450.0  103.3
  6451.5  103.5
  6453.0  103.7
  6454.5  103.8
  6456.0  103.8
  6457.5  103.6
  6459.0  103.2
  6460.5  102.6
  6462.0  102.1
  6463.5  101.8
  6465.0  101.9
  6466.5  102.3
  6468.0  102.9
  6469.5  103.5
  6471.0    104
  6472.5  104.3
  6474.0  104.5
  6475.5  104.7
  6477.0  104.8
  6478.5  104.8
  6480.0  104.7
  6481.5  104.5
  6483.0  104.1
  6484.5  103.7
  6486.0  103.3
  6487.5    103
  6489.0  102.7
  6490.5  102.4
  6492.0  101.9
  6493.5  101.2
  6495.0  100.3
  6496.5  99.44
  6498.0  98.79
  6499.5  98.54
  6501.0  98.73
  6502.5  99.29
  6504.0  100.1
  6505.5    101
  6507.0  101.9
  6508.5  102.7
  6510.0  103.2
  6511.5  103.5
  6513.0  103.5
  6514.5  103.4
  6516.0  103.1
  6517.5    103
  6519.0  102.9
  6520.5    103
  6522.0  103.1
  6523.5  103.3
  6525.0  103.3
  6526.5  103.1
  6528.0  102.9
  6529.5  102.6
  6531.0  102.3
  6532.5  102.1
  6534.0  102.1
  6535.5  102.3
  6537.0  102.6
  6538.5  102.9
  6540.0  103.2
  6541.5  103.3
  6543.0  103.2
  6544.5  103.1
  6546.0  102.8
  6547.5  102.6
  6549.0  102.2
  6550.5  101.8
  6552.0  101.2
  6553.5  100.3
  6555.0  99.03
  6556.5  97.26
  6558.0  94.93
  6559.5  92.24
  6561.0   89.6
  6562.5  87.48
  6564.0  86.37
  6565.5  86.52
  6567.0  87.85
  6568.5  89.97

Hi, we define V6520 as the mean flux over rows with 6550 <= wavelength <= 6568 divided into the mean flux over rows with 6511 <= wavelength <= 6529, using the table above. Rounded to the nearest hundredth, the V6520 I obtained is 1.10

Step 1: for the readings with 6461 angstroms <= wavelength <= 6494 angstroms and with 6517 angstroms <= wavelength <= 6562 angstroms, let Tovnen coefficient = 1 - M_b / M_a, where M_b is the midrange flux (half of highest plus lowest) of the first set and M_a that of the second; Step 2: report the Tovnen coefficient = -0.068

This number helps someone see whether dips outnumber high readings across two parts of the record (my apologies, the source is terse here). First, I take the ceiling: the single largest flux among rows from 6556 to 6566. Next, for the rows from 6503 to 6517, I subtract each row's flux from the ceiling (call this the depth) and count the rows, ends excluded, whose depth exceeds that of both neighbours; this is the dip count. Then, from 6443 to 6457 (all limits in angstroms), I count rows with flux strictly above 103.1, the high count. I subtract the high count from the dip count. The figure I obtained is -5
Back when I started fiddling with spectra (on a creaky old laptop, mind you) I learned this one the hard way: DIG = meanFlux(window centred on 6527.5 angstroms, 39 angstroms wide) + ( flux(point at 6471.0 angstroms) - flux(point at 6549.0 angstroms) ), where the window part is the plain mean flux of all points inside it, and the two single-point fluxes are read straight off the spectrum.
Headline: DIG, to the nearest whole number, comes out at 105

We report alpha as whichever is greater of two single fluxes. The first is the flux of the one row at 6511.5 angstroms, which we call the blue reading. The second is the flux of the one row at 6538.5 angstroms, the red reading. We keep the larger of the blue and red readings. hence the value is 103.5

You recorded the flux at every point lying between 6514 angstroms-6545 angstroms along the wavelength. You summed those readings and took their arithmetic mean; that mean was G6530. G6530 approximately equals 103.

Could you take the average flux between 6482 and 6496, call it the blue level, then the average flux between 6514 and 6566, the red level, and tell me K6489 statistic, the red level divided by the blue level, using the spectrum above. 0.98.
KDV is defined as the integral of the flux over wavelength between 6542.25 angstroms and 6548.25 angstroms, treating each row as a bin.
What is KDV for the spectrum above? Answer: 618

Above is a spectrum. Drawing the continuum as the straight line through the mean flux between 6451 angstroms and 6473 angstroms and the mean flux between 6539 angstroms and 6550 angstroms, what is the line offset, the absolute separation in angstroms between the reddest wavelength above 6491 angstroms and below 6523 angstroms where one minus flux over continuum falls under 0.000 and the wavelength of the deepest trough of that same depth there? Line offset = 22.5 angstroms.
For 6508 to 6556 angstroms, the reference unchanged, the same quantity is 10.5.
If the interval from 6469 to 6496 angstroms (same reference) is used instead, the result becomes 9.0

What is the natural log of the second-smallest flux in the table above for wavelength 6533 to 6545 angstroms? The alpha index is 4.63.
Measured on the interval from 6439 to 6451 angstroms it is 4.62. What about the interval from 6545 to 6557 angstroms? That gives 4.60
